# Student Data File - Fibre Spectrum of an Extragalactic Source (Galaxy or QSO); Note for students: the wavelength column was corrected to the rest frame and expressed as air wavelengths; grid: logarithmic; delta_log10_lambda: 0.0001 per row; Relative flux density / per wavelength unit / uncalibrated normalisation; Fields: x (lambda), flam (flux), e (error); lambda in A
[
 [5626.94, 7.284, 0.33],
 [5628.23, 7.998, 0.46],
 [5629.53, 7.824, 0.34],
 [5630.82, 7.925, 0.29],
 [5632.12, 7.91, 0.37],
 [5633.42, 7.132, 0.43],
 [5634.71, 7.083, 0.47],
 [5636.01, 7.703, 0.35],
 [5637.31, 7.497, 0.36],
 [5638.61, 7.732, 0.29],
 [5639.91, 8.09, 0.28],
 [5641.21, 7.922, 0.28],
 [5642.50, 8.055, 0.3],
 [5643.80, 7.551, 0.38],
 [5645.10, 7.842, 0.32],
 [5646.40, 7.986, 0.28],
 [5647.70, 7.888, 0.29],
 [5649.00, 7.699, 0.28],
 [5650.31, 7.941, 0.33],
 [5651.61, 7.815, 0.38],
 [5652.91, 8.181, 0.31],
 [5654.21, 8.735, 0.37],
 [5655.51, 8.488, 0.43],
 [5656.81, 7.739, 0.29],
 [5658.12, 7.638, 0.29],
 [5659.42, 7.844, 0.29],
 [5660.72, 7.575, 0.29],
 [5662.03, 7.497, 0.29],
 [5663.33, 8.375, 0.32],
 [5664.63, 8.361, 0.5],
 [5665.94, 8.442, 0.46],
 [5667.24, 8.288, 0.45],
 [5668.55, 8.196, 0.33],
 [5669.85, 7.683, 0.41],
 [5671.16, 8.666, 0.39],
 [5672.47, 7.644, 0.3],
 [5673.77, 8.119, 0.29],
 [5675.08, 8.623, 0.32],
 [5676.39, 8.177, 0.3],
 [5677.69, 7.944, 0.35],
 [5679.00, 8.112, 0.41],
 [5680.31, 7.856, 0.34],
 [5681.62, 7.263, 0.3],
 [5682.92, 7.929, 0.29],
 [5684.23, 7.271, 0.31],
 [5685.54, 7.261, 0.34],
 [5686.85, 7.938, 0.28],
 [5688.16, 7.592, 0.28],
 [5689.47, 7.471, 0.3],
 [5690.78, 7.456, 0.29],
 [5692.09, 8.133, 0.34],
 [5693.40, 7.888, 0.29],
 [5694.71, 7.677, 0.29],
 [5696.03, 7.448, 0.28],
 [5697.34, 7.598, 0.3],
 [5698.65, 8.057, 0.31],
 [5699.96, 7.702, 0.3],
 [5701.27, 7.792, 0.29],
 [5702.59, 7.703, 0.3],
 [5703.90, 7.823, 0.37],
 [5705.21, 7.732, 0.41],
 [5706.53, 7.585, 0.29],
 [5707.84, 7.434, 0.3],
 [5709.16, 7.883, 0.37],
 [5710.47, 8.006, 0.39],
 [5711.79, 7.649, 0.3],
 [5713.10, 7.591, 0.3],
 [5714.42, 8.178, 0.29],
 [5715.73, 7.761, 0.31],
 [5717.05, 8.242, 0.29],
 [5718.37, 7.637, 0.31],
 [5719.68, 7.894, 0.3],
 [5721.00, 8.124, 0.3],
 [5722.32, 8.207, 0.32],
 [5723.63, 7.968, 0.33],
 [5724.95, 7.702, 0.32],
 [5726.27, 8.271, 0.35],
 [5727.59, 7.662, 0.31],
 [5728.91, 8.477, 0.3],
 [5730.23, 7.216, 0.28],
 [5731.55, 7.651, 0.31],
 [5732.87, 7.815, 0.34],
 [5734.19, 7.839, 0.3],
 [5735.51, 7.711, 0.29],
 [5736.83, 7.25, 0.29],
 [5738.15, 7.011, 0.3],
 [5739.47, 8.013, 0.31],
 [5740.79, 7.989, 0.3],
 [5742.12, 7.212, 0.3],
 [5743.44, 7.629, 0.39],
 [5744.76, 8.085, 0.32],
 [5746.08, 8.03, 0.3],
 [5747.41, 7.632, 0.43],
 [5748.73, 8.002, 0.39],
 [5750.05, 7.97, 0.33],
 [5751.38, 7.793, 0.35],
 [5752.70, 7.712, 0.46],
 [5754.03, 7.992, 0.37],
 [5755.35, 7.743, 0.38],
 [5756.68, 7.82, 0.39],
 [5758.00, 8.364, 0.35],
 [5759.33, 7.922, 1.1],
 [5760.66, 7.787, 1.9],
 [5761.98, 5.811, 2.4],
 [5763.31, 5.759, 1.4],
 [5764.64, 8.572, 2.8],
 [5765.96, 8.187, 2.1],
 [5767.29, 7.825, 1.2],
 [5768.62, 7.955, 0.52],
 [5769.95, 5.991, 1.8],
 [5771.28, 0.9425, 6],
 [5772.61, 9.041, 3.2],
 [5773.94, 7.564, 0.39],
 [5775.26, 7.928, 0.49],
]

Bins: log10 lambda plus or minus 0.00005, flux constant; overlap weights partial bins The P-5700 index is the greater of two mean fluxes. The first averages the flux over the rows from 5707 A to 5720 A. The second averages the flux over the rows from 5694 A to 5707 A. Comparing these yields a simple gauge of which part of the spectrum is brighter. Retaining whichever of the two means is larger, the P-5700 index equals 7.83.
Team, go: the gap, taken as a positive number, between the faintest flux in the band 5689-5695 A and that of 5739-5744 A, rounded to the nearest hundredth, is 0.24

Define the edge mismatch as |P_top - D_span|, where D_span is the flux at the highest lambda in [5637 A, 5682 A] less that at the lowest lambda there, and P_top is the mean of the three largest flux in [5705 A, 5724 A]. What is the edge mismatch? 8.4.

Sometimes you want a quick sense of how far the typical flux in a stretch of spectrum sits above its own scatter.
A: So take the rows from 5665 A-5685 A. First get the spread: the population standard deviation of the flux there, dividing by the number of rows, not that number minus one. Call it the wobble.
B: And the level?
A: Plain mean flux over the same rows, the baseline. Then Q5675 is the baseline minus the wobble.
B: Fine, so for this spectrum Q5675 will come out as 7.60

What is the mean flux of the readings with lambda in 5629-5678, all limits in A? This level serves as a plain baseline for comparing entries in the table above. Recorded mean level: 7.94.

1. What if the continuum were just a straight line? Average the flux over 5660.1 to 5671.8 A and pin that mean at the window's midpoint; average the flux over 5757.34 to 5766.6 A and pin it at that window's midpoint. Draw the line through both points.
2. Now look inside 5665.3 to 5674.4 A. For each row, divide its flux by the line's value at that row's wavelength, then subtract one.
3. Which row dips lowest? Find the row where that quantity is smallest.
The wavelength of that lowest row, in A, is 5672.47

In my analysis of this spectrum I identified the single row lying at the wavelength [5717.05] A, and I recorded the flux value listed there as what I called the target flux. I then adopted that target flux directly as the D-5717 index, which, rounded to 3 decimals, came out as 8.242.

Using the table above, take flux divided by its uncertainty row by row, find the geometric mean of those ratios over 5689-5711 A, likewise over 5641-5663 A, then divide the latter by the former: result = 1.03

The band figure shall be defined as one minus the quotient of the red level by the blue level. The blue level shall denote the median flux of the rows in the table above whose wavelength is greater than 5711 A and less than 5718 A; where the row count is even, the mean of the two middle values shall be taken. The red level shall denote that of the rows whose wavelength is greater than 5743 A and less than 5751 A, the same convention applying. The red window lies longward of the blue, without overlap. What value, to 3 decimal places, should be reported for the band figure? -0.029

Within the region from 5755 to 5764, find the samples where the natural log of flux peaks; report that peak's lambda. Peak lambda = 5758.00 A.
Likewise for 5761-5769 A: 5764.64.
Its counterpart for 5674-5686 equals 5675.08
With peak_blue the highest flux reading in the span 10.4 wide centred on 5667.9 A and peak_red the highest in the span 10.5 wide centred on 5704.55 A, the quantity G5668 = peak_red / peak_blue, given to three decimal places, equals 0.910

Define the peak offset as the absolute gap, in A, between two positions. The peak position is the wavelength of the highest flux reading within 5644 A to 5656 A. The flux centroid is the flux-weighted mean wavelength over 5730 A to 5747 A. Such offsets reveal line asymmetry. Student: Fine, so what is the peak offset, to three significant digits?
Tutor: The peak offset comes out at 84.0 A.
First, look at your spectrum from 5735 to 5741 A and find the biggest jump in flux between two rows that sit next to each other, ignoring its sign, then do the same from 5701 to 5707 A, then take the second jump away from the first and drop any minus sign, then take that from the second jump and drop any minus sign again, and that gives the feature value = 0.71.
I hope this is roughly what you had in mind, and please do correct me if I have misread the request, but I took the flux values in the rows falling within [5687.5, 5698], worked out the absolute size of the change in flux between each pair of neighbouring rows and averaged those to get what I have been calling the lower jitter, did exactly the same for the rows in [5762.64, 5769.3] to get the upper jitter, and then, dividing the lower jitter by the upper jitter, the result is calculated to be 0.26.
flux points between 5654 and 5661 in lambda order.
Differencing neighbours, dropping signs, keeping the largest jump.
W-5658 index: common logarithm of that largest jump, -0.13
